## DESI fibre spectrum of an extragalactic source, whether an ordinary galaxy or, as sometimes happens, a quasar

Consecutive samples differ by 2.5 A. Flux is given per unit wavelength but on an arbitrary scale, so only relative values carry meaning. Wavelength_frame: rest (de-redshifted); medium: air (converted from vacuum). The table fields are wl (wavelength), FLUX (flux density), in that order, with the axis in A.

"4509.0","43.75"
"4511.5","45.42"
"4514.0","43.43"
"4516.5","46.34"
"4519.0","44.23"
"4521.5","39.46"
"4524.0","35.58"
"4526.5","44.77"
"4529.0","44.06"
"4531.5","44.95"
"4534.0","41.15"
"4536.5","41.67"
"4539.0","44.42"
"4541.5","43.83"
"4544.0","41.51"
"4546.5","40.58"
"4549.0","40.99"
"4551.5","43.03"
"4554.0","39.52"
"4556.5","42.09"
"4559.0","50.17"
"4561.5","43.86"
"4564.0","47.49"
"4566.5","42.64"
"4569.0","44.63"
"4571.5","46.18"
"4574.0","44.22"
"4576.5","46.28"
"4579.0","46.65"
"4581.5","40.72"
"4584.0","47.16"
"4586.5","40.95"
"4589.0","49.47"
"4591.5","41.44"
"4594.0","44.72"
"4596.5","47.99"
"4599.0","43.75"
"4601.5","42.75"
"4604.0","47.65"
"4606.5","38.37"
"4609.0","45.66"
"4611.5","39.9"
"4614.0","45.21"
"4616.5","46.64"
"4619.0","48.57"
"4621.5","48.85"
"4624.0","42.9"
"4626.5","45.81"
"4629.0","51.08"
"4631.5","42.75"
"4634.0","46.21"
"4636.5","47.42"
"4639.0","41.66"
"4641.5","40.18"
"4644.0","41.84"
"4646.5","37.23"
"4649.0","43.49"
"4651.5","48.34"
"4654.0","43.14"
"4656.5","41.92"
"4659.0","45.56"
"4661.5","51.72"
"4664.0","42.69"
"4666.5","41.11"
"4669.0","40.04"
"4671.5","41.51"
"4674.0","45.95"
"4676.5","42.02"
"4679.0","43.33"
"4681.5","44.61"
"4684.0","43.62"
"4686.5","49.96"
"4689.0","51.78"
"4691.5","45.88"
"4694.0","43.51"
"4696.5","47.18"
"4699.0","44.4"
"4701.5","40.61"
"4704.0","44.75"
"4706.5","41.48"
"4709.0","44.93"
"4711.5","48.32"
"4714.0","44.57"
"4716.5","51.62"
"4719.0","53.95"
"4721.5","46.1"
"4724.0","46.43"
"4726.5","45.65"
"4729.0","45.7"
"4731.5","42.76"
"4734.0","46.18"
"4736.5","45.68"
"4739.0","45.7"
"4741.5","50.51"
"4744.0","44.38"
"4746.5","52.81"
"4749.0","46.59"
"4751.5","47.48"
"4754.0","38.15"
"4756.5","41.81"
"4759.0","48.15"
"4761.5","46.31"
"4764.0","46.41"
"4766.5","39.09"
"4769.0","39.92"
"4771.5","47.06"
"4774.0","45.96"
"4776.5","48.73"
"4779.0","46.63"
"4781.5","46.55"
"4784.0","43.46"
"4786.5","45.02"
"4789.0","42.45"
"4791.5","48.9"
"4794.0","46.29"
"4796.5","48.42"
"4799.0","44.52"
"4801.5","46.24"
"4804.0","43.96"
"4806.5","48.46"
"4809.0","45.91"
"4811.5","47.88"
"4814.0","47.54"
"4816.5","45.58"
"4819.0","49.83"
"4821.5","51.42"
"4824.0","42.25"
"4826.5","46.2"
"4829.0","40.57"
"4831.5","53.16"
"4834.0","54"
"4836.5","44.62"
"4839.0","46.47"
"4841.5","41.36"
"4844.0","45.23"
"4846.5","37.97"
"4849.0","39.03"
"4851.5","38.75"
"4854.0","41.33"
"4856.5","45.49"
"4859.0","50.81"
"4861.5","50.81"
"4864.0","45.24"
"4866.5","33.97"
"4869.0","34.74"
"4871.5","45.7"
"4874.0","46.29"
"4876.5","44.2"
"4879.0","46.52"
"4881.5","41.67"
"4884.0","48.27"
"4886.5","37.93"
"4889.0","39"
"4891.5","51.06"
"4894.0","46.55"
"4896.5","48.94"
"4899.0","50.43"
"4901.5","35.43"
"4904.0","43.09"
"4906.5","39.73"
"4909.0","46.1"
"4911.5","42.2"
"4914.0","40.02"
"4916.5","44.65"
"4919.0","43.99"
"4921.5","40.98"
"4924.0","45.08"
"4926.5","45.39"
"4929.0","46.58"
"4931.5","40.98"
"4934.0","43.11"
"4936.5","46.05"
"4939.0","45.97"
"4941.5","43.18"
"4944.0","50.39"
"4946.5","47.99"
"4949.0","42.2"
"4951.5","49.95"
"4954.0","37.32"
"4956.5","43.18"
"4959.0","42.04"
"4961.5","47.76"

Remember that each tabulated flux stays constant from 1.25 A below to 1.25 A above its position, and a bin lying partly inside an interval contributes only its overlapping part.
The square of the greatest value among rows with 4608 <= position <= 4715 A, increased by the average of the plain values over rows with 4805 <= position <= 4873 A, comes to 2726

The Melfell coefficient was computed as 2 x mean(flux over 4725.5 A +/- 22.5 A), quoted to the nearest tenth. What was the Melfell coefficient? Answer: 93.5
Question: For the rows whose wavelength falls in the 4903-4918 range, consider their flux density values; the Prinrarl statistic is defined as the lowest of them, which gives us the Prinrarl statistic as 39.73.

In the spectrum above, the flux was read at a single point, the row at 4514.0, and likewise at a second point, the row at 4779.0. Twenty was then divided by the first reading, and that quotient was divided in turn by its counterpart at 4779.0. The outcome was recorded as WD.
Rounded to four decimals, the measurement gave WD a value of 0.0099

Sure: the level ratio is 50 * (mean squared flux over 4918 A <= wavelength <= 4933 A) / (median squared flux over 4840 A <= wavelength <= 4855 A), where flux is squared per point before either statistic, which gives 60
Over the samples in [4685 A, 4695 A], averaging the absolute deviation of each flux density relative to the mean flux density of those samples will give 3.1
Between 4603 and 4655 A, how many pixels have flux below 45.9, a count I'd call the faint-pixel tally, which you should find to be 13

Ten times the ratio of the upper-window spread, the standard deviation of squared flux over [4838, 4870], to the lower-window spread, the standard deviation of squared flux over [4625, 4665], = 13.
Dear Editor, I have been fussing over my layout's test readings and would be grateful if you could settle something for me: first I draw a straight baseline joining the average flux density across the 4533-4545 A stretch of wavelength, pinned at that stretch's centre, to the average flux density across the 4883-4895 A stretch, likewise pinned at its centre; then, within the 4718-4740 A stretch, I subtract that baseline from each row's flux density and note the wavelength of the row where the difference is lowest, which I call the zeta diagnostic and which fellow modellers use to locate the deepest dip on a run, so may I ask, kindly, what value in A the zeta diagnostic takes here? 4731.5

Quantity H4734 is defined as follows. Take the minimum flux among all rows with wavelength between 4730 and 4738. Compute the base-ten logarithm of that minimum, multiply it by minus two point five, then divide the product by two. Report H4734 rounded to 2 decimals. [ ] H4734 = -2.04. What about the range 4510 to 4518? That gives -2.05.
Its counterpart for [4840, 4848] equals -1.97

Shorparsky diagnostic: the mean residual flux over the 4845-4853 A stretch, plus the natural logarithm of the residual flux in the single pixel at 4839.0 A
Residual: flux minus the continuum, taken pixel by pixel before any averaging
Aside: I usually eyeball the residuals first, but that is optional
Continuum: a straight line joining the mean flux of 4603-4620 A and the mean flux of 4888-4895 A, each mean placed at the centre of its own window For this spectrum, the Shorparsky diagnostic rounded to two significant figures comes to -6.7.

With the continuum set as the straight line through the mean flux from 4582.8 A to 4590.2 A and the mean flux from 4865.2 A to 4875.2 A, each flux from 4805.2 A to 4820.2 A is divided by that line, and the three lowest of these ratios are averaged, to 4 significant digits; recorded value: 1.122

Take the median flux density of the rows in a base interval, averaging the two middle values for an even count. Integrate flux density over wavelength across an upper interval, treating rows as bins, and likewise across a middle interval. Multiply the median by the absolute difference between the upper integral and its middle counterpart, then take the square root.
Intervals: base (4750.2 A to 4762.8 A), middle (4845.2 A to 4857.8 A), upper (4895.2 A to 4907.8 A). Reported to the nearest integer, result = 42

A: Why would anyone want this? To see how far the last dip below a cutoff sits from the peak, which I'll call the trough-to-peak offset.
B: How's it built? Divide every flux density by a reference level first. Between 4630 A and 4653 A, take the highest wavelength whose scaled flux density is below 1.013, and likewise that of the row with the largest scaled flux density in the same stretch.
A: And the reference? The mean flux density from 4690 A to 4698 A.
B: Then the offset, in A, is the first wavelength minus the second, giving -2.5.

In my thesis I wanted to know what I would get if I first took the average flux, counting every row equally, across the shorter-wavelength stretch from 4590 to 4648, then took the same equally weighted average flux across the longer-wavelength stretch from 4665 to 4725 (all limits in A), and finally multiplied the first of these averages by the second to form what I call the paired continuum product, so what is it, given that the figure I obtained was 2007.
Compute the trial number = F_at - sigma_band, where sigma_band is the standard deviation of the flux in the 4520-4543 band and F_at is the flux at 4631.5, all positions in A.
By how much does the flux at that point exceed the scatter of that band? 40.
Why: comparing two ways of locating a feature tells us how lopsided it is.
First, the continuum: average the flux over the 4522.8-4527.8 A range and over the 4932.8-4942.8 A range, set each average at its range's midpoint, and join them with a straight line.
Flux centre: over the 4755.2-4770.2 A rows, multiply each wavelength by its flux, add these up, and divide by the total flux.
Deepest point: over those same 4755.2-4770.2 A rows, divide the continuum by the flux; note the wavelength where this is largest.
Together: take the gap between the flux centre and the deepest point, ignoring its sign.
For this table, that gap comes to 3.9 A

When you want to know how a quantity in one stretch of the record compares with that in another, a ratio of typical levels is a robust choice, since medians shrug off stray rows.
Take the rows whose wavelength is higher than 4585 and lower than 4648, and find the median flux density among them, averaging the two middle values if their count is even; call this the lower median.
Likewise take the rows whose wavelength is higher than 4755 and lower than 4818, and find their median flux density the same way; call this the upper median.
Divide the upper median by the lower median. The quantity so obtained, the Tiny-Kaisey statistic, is 1.04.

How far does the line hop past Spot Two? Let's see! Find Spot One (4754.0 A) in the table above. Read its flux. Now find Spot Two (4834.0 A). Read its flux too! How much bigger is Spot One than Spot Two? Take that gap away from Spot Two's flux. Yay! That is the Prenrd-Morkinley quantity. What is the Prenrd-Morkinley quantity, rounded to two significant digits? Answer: 70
